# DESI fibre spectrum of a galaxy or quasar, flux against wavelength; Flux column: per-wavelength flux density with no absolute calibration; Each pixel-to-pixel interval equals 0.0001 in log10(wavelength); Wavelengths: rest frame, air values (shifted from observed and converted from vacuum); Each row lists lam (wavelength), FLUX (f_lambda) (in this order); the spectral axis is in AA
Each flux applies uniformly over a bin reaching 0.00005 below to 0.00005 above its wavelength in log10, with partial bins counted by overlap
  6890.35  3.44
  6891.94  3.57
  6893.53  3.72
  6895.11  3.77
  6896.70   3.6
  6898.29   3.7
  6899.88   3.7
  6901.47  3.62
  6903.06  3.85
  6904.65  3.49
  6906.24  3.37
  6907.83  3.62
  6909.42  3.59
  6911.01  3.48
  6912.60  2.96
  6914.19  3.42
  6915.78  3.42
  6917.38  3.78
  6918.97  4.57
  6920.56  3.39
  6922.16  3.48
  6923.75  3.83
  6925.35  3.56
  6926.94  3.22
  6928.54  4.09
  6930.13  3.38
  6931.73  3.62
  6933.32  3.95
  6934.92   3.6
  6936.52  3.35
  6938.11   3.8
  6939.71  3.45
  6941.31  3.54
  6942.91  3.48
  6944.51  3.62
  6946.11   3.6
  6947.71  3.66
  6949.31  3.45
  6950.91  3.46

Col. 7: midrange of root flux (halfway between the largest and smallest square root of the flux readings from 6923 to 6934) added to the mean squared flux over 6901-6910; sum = 14.8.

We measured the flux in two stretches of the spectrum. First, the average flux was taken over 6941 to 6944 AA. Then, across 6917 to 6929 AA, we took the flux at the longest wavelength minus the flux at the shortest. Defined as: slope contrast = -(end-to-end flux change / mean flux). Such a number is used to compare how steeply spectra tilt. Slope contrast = -0.088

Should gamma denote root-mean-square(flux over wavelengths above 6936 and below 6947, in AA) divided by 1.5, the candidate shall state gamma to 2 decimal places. 2.37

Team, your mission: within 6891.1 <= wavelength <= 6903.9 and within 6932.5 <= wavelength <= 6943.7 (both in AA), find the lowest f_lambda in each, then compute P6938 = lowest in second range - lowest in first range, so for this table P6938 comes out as -0.2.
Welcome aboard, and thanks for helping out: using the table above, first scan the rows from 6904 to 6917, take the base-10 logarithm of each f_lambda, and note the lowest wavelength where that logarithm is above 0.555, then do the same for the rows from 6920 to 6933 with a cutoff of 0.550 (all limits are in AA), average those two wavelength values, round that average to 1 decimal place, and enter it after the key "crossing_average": 6915.8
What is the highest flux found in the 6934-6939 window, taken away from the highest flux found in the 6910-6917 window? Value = -0.32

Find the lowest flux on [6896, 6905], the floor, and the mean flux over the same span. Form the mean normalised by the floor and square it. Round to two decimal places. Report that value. 1.10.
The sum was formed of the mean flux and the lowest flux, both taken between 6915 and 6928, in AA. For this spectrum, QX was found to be 6.88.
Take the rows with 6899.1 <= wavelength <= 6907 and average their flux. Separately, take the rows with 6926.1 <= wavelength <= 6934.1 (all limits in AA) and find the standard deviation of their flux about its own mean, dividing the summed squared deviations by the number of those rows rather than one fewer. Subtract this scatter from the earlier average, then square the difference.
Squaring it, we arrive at 10.7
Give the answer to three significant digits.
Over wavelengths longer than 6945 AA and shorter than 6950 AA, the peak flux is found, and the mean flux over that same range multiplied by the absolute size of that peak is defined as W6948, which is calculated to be 13.1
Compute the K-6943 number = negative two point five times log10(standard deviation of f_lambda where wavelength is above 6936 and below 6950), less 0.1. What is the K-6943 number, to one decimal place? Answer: 2.1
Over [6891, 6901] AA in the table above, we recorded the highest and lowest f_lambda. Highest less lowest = 0.2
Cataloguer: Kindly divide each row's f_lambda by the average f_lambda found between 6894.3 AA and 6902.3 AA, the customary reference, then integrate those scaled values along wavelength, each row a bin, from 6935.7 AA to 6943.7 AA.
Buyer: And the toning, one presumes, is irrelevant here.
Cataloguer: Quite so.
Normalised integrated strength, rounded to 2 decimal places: 7.66 AA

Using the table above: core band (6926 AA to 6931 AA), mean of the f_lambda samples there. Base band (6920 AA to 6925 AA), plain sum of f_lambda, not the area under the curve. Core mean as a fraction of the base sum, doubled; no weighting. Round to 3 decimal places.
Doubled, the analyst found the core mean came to 0.666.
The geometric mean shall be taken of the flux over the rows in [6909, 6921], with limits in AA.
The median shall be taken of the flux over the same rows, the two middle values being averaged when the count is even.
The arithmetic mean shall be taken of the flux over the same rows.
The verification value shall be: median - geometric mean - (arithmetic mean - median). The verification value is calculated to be -0.23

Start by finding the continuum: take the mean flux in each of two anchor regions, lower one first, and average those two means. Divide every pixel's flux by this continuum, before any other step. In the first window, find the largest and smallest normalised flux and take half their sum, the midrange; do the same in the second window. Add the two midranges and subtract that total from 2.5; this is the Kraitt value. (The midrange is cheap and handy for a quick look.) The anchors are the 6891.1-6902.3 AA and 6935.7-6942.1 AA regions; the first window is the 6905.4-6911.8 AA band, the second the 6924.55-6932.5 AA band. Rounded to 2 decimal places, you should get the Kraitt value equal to 0.51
